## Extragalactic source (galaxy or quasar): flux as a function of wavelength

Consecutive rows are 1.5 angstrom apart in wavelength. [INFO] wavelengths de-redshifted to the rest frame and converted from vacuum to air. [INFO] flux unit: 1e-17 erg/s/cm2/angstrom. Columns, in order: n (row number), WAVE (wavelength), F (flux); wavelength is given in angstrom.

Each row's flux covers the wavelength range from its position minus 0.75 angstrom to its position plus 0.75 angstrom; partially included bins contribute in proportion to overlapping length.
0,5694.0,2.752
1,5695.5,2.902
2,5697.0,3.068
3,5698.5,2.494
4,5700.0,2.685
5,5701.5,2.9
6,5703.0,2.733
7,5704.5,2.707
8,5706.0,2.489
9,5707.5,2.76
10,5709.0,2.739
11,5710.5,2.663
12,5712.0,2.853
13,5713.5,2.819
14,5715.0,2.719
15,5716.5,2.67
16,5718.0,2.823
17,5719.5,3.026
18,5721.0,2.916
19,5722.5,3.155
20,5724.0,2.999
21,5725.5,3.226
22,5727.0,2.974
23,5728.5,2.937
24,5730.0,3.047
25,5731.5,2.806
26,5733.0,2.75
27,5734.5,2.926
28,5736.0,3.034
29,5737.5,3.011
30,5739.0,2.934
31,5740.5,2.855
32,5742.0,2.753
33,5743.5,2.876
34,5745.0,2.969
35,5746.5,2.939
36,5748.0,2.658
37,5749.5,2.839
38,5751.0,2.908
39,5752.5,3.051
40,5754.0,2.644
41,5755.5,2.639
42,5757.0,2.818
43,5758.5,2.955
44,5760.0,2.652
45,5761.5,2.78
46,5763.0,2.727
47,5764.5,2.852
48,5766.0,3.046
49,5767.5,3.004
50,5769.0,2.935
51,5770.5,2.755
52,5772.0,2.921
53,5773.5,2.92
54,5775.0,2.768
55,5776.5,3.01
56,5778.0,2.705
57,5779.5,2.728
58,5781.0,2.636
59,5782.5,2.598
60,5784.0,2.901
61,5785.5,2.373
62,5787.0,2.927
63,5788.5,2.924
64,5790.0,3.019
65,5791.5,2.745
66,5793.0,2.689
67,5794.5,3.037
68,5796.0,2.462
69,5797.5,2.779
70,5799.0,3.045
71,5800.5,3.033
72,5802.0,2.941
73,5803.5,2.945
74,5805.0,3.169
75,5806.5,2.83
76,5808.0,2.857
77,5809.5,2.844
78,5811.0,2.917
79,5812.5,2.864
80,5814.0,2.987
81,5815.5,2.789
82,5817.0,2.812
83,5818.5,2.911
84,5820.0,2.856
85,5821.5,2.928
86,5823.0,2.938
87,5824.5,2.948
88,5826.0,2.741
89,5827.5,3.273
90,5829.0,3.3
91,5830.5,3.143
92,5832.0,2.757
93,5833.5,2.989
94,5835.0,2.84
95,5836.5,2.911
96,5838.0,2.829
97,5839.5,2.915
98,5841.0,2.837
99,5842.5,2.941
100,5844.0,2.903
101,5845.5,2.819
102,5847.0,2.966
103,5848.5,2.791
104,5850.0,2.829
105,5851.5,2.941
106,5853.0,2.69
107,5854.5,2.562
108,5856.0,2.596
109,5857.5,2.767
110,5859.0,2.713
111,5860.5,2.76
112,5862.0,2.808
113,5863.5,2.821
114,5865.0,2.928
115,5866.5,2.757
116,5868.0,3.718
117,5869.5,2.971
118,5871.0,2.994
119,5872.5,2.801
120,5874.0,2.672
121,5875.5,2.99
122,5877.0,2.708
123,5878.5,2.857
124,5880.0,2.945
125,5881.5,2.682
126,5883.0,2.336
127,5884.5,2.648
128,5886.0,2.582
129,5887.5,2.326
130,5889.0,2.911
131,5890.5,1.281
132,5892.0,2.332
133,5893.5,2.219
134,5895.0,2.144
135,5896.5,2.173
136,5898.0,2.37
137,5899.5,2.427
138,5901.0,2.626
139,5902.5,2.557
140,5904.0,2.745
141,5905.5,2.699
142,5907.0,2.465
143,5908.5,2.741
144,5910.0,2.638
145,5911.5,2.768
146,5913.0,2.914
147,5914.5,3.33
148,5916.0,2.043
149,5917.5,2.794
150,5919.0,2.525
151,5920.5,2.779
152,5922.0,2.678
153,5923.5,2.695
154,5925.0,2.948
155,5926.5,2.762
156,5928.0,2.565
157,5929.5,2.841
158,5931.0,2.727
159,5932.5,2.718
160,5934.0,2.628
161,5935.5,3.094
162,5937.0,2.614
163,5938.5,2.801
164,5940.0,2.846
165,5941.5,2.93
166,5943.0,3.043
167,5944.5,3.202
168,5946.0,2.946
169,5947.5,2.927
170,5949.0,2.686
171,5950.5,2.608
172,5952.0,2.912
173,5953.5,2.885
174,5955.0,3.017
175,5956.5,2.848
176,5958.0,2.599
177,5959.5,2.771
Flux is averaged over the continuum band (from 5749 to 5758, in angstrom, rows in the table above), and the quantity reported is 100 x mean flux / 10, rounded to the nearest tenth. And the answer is 28.2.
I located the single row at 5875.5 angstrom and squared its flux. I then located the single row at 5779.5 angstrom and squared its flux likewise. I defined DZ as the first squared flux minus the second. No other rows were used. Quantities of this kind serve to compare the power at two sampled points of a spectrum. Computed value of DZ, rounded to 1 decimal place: 1.5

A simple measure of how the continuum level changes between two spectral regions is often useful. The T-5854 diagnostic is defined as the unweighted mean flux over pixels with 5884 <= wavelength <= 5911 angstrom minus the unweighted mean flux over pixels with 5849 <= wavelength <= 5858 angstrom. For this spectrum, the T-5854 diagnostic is -0.29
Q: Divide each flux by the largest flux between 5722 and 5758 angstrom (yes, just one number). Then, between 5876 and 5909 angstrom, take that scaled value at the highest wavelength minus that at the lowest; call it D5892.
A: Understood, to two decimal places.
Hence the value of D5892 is 0.01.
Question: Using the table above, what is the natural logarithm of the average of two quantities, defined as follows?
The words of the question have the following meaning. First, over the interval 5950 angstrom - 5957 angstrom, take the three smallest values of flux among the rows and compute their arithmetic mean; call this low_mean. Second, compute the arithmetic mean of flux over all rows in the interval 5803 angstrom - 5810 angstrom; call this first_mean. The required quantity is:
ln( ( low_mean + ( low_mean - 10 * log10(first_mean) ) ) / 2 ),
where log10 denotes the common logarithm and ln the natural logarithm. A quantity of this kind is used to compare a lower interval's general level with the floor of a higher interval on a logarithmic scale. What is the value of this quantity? -0.81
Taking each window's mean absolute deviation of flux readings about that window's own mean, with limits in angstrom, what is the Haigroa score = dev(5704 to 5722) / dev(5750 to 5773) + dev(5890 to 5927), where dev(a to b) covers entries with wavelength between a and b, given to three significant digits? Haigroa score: 1.12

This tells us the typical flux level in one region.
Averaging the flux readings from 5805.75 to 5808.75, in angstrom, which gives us 2.84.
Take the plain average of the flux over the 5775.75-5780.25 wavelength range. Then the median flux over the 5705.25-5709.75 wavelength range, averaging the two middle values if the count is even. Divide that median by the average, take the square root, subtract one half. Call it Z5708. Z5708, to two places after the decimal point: 0.49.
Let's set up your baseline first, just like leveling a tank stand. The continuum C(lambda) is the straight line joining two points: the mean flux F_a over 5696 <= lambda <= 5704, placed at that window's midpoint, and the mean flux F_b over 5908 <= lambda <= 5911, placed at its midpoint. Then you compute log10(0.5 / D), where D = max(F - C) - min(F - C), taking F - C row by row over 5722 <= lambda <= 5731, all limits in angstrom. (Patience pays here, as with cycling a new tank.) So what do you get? 0.24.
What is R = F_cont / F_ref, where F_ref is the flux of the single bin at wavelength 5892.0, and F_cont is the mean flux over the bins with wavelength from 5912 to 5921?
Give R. 1.17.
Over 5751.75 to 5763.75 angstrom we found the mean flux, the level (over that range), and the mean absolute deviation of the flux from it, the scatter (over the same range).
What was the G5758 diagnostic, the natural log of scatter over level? -3.2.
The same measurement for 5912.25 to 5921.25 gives -2.2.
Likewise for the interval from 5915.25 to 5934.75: -2.9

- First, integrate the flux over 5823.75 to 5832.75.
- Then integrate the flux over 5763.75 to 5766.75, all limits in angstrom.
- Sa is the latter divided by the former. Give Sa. 0.3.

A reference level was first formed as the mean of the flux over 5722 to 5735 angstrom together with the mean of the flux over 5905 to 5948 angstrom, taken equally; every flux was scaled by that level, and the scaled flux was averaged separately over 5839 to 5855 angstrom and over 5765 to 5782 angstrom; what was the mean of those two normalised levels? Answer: 0.99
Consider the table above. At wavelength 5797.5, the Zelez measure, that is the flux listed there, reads 2.779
